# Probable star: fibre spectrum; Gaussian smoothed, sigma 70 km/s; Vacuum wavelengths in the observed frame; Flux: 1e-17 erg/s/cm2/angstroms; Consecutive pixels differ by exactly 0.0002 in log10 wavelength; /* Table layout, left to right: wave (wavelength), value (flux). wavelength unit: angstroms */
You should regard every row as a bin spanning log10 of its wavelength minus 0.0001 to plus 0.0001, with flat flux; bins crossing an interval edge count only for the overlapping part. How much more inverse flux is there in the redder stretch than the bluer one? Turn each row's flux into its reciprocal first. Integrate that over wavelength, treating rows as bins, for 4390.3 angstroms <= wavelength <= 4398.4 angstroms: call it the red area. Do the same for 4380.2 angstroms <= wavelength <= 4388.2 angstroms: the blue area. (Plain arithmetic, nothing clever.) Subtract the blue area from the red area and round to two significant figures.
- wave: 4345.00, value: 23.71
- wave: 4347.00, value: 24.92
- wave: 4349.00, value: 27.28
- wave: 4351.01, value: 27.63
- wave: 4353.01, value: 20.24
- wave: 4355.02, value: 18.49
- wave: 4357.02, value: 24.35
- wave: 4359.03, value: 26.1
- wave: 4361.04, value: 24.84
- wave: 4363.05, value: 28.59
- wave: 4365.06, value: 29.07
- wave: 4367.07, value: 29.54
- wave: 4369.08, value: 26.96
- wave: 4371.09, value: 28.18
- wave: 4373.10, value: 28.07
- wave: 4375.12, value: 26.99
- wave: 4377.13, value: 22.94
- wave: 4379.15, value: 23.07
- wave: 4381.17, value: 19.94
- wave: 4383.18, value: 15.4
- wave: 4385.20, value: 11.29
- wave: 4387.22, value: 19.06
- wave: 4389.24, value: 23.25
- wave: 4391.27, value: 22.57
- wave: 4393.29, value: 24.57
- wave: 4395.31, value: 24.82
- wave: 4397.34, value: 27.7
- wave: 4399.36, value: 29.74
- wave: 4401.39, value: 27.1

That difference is -0.19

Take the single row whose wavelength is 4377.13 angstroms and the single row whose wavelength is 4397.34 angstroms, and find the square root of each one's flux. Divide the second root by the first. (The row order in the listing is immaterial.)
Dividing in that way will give 1.10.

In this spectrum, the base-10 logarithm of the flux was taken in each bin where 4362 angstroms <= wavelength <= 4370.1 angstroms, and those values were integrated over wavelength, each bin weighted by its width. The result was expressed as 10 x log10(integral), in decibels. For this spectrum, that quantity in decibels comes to 10.7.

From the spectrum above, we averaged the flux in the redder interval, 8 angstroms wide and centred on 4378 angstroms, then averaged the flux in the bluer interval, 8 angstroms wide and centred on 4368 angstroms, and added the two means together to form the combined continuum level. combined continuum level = 52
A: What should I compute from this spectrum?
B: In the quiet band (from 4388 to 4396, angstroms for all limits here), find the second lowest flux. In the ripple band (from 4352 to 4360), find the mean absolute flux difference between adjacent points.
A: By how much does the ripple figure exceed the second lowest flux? -20.1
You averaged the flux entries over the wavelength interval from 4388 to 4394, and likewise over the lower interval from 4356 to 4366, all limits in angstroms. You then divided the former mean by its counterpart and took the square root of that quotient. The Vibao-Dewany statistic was 0.94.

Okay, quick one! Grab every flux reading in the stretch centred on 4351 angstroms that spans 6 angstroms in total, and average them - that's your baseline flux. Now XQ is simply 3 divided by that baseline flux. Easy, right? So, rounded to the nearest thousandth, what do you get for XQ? 0.120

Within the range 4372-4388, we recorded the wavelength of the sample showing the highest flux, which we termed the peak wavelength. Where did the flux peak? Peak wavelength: 4373.10 angstroms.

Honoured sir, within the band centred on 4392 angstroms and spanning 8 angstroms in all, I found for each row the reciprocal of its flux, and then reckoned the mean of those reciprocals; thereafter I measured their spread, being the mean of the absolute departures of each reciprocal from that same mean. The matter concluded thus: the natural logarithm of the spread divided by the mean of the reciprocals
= -3.3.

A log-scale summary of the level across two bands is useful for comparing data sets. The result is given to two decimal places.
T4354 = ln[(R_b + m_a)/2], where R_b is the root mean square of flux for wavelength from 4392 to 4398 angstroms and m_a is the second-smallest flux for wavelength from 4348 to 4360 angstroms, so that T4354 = 3.13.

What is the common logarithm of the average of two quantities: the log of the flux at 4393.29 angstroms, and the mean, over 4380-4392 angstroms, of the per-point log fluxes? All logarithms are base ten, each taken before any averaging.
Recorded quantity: 0.122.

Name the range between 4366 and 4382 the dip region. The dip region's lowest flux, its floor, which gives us 19.94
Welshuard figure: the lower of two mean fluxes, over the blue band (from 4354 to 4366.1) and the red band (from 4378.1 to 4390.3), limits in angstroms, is 19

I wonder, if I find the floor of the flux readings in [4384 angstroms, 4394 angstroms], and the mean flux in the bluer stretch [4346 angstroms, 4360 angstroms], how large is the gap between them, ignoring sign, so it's 13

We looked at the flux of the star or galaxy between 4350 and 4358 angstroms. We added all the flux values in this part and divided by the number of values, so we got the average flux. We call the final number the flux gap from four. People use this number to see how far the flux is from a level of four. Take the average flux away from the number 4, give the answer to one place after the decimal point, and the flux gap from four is -18.7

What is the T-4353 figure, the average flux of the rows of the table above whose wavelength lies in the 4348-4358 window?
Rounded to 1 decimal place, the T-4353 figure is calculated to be 23.6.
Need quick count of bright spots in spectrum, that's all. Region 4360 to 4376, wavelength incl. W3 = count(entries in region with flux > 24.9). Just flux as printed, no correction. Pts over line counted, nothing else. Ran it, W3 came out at 7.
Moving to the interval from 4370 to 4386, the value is 3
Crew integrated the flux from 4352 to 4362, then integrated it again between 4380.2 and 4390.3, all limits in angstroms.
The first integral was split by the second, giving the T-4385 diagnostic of 1.3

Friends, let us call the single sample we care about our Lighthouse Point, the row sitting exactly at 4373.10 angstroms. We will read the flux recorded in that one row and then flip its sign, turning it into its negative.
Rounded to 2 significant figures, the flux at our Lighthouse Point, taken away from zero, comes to -28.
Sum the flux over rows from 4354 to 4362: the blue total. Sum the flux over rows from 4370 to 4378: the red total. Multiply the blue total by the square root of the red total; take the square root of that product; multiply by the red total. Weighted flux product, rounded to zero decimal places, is 3301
